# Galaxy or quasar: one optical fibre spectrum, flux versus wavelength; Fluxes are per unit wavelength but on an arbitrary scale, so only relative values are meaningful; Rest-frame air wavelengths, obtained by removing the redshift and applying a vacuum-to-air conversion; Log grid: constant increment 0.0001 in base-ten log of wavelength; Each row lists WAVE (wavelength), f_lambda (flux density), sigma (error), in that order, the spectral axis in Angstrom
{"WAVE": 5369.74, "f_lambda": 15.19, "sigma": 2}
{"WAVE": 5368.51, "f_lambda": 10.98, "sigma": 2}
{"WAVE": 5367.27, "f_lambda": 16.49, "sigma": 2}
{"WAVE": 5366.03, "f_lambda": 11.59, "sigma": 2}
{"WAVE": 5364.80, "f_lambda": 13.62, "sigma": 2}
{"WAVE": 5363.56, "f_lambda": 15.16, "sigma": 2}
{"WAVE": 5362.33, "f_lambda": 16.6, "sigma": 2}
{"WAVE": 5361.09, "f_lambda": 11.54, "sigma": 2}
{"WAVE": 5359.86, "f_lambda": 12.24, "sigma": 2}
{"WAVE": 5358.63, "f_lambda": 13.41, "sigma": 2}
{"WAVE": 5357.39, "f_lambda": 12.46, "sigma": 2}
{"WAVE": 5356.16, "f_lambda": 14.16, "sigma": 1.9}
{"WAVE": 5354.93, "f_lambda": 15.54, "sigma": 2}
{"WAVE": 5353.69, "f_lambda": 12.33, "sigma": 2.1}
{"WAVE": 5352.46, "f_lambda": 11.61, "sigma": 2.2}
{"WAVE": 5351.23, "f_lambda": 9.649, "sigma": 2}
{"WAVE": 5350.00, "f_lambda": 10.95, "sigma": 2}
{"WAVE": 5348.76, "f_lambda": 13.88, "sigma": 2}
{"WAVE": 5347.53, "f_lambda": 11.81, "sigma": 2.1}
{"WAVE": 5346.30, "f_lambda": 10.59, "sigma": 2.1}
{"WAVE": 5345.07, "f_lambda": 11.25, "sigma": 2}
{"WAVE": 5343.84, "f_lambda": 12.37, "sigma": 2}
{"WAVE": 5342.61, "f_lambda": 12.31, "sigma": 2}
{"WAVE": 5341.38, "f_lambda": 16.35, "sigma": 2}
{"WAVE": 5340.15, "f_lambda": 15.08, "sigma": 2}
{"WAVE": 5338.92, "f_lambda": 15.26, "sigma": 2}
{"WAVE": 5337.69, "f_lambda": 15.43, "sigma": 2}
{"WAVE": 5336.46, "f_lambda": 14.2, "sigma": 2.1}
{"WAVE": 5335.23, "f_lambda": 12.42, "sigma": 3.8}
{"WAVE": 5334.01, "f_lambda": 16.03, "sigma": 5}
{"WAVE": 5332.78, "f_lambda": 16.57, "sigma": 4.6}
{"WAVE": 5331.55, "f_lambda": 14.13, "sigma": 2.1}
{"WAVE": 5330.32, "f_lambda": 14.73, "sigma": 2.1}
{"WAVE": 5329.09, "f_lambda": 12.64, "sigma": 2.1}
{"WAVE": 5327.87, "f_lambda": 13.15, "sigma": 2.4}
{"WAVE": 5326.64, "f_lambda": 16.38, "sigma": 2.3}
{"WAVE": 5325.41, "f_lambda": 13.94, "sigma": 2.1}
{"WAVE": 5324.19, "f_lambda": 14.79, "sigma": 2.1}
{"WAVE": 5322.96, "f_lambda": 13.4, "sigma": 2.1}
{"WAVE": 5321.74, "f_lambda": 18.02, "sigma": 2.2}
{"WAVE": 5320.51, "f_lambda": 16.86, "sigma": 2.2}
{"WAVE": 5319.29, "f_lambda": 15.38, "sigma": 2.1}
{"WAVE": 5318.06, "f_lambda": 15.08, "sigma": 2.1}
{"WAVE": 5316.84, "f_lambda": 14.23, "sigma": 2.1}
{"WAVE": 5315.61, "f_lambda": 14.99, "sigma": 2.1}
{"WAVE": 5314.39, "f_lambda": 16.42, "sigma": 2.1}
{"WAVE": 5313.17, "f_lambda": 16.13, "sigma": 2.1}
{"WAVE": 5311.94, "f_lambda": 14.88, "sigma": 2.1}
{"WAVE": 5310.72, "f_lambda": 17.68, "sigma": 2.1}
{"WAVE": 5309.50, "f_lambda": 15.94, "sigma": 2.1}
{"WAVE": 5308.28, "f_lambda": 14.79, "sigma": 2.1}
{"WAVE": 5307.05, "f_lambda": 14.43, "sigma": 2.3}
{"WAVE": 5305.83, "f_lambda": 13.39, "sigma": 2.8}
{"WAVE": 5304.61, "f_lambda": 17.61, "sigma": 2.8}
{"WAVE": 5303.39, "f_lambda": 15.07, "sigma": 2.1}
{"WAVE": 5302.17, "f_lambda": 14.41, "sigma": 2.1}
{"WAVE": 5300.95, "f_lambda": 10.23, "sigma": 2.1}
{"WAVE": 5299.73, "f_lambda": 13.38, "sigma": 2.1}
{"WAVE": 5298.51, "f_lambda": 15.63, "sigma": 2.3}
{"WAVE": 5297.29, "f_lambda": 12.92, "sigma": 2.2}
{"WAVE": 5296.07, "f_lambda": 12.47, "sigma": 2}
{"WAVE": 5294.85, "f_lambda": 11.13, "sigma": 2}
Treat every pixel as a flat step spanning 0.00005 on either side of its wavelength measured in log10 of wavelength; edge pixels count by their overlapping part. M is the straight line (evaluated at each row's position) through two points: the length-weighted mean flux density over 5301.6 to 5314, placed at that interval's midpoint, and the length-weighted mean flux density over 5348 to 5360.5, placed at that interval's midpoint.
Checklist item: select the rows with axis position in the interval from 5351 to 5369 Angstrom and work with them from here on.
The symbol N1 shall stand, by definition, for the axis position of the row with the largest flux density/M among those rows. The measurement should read 5367.27 Angstrom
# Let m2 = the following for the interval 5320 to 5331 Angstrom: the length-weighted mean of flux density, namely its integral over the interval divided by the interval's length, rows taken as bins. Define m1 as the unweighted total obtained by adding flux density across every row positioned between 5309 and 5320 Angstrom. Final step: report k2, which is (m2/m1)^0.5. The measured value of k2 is 0.325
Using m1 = 141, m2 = 14.9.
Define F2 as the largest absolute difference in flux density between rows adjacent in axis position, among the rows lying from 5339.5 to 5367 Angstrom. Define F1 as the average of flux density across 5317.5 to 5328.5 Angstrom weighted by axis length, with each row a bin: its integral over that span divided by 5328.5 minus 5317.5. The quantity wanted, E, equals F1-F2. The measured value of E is 10.2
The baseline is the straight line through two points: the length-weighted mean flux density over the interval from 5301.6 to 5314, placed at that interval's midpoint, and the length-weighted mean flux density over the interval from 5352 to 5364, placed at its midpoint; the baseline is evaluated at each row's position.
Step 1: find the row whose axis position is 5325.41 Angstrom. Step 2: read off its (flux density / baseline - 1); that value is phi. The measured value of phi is -0.06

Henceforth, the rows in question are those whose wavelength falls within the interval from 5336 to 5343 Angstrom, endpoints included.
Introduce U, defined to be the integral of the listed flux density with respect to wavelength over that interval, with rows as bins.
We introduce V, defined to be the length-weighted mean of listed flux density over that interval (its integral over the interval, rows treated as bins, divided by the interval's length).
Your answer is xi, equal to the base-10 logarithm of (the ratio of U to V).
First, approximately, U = 104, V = 14.9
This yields 0.85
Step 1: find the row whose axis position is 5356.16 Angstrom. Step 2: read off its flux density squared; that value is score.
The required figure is 201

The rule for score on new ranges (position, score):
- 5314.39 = 270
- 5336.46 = 202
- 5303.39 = 227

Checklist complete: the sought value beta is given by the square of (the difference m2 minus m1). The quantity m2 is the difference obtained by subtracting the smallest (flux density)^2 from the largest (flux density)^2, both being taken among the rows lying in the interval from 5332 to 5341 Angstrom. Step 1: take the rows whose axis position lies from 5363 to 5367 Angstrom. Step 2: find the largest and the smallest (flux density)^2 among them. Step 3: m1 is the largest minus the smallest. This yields 616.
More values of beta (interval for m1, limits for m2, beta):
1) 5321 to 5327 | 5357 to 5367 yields 8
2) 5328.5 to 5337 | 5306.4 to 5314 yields 254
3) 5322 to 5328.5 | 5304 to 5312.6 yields 1437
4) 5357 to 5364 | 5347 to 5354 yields 1835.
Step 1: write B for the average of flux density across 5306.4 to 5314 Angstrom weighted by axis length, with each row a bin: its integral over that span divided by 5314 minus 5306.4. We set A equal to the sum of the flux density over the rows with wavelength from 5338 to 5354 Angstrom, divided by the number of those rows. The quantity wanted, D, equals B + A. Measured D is 28.2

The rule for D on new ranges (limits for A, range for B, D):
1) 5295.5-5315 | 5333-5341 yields 29.6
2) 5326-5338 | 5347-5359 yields 27.1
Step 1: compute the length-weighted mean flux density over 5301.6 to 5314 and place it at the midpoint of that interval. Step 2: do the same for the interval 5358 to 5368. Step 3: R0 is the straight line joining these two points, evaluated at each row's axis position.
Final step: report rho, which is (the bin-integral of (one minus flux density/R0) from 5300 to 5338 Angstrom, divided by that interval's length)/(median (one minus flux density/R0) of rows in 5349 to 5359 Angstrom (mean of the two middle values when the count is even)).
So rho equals 0.1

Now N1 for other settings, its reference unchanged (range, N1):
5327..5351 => 5341.38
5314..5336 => 5321.74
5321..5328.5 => 5321.74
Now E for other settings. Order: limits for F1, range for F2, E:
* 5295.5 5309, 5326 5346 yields 10.0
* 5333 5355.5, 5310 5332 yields 8.6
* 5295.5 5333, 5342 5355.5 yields 11.6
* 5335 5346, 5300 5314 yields 9.6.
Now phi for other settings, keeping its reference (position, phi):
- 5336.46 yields -0.01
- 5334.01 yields 0.11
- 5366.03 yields -0.12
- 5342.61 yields -0.13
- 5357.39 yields -0.08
